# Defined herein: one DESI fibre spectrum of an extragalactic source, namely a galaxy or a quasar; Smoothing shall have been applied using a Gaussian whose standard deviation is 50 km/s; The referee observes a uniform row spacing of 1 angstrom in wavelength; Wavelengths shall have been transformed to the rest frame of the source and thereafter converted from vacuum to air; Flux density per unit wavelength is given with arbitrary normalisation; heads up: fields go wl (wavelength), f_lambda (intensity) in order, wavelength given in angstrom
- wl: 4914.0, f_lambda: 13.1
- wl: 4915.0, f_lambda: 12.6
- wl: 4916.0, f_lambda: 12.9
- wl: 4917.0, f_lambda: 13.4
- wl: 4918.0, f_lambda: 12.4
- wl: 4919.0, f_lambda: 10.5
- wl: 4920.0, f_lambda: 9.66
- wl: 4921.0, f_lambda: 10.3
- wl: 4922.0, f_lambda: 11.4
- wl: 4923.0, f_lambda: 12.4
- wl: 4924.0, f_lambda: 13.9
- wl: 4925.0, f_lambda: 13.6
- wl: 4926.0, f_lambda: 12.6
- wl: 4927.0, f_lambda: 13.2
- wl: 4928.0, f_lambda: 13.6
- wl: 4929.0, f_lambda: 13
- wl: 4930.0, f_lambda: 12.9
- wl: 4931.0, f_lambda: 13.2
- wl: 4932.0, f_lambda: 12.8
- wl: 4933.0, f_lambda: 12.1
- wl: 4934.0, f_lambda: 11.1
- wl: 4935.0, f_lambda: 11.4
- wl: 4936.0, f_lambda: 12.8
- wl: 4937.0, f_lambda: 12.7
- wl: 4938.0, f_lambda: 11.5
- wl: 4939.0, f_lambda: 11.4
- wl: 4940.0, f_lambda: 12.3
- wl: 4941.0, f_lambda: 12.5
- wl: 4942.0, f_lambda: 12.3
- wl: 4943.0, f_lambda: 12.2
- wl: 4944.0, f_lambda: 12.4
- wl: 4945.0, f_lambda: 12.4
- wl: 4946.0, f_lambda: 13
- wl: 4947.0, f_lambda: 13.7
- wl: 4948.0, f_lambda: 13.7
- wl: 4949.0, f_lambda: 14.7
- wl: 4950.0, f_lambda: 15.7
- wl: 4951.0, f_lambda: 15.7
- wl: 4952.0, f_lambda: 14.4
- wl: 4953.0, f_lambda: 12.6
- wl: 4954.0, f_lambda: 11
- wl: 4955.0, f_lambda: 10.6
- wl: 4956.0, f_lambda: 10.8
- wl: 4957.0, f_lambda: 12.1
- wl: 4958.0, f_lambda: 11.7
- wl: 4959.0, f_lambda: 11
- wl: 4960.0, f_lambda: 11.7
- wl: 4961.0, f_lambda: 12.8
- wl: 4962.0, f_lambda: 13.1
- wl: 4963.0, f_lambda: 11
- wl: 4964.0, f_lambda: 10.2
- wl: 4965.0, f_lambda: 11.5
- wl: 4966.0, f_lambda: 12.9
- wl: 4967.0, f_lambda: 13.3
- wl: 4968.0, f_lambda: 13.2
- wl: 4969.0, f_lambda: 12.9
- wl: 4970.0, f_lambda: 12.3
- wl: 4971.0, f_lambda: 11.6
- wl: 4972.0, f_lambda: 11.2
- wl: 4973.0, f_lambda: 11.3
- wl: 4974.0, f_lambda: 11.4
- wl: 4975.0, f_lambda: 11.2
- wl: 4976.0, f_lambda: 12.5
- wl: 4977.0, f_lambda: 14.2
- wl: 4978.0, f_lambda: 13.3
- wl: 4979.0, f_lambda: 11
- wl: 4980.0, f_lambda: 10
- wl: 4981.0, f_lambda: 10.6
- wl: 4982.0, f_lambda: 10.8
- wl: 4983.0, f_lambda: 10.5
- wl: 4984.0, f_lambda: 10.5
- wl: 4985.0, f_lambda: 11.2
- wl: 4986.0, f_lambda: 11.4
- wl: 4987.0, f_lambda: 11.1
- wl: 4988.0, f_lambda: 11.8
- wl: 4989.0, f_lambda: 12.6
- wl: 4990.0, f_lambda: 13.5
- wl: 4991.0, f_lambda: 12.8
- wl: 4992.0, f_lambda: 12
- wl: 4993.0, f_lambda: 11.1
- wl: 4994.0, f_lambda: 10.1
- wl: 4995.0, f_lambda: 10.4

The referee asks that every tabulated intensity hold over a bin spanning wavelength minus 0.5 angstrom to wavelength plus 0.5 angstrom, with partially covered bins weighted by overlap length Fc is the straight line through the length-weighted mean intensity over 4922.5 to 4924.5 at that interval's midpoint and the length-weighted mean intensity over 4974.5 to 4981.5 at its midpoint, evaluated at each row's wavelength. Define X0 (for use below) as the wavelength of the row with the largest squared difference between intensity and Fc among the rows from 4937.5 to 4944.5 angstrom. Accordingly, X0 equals 4939.0 angstrom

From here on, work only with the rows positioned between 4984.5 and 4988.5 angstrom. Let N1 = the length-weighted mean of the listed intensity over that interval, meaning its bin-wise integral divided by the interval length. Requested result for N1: 11.4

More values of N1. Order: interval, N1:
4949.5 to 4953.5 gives 14.6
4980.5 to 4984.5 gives 10.6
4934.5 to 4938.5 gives 12.1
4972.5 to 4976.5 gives 11.6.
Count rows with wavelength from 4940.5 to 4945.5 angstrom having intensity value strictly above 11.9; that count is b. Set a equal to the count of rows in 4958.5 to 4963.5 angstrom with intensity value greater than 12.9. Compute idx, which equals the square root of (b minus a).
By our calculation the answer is 2.00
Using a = 1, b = 5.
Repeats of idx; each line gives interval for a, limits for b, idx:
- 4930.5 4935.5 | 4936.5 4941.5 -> 1.41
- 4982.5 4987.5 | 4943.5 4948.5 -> 2.24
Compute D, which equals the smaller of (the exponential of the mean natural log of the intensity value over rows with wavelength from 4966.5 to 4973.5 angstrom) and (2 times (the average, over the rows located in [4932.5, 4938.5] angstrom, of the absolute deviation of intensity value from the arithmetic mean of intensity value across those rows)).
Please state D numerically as 1.2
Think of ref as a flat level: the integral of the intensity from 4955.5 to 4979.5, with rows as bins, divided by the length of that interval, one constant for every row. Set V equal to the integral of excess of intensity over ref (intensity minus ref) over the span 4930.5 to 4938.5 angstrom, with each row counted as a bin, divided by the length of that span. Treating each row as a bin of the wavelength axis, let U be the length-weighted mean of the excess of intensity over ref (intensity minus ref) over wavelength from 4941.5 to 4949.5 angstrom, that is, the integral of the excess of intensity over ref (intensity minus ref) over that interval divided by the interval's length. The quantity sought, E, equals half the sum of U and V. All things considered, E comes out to 0.6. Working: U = 1.0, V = 0.2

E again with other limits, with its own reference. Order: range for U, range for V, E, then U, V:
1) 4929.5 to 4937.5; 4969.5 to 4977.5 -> 0.2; 0.4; 0.0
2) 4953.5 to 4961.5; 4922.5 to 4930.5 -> 0.3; -0.5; 1.1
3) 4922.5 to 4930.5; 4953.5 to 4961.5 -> 0.3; 1.1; -0.5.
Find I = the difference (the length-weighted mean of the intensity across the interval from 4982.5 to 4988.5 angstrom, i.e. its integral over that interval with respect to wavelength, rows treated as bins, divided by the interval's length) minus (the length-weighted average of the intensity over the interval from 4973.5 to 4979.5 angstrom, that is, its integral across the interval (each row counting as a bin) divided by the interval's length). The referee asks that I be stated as -1.2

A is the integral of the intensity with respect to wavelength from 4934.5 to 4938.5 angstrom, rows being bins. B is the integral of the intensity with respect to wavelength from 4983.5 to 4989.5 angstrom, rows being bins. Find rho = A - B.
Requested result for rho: -20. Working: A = 48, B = 68.6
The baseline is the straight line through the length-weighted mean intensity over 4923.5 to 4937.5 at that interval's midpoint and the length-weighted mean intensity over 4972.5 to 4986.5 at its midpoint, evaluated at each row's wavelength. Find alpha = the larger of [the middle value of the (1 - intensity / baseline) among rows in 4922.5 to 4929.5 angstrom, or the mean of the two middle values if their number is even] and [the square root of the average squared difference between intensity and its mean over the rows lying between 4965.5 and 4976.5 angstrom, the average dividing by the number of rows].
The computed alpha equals 0.80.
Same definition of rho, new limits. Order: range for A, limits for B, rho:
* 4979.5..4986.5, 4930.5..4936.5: 2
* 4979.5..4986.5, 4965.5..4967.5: 49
